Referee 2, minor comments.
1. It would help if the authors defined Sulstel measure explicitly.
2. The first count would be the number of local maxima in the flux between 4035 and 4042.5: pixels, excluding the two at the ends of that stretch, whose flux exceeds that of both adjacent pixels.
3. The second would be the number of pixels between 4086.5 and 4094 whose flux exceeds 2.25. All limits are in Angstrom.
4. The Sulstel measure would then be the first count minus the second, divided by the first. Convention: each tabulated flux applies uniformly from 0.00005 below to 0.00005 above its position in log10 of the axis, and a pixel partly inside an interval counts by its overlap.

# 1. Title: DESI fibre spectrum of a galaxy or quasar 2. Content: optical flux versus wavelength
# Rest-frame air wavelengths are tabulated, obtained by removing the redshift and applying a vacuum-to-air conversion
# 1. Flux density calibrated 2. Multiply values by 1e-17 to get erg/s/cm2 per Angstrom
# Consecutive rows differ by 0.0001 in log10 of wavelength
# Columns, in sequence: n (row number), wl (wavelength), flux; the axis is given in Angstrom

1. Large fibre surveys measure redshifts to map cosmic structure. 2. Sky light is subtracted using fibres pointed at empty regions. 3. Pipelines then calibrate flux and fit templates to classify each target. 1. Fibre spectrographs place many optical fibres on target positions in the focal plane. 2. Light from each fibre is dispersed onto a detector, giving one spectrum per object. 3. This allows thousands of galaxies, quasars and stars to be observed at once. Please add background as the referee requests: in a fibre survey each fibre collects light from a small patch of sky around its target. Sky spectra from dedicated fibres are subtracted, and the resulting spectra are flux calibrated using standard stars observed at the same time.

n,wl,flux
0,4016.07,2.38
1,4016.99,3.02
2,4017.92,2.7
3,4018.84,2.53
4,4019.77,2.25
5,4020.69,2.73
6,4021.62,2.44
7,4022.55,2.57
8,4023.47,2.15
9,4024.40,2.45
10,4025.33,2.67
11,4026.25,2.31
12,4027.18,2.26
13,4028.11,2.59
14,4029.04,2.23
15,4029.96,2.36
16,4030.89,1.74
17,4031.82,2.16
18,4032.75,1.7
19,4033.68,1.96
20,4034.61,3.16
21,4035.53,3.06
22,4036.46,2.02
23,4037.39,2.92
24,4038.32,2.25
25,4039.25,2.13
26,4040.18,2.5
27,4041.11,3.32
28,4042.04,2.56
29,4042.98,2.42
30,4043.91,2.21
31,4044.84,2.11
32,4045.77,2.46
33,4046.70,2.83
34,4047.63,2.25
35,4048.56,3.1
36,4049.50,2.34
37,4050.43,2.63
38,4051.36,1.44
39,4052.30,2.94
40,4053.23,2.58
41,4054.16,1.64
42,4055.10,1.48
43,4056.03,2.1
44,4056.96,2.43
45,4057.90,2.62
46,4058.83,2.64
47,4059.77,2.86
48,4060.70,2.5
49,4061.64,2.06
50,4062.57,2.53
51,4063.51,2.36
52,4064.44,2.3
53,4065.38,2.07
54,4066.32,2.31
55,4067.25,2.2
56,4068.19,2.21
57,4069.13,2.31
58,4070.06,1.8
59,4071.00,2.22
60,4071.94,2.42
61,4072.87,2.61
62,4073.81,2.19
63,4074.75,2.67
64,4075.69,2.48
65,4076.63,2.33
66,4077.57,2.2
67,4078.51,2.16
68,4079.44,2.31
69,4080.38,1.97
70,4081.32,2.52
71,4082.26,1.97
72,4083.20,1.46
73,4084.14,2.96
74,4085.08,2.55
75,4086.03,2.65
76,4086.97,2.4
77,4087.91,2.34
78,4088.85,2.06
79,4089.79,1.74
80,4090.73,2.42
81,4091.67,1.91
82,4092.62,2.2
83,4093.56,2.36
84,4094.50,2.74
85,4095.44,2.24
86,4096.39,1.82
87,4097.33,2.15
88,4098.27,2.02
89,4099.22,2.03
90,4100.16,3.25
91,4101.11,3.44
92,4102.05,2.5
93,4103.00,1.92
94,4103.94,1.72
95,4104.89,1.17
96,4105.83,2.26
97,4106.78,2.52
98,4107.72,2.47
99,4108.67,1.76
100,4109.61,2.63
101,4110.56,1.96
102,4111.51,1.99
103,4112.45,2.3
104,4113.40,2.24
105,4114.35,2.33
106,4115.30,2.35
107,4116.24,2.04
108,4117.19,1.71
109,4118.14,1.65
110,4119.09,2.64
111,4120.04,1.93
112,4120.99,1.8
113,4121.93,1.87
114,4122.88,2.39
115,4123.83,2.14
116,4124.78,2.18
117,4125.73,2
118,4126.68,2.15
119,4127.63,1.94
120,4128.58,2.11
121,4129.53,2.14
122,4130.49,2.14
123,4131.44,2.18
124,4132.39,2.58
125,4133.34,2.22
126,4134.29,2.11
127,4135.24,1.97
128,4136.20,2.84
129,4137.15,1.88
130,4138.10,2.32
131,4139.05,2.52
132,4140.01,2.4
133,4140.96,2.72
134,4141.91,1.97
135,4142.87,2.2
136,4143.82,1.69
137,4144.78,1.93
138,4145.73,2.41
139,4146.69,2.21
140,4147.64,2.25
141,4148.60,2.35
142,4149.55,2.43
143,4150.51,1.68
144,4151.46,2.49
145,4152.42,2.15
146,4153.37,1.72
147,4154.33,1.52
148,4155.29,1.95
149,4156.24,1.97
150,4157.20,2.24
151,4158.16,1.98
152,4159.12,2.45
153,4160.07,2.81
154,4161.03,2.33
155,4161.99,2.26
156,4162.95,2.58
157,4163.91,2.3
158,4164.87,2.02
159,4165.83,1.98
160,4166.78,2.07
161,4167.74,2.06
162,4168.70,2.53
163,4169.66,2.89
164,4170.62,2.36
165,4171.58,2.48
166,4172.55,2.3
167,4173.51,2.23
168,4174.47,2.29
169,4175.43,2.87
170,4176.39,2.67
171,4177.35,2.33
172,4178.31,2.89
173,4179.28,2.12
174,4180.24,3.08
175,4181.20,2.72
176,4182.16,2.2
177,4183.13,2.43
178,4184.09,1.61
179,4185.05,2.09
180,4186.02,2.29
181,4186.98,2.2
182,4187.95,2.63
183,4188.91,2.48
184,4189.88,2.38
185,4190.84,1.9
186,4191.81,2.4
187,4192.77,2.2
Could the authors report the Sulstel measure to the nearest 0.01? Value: -1.00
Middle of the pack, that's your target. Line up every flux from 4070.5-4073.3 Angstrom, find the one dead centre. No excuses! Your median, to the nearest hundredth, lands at 2.42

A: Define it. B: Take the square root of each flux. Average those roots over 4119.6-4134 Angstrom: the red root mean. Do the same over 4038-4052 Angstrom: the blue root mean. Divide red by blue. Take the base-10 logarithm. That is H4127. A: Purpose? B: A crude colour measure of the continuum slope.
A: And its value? -0.029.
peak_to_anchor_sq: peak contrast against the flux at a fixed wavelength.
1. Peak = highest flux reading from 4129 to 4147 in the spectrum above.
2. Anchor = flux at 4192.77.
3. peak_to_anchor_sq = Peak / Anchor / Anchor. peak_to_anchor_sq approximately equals 0.6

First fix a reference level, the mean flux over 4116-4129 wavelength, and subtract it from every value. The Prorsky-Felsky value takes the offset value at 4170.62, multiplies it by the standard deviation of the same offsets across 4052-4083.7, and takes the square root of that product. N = 0.33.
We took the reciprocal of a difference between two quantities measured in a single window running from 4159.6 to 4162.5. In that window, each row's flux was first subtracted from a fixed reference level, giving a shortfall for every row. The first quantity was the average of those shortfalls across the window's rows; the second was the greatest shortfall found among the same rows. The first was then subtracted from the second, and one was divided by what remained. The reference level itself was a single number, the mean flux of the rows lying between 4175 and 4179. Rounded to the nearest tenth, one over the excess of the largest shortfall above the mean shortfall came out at 4.8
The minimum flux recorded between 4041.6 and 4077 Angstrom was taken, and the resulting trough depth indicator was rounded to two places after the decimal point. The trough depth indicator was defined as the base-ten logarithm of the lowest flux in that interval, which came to 0.16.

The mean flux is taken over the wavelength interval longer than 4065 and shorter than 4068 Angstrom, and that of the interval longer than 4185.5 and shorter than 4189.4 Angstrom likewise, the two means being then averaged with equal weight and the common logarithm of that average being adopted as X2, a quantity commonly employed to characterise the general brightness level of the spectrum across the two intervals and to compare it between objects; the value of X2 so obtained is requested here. 0.361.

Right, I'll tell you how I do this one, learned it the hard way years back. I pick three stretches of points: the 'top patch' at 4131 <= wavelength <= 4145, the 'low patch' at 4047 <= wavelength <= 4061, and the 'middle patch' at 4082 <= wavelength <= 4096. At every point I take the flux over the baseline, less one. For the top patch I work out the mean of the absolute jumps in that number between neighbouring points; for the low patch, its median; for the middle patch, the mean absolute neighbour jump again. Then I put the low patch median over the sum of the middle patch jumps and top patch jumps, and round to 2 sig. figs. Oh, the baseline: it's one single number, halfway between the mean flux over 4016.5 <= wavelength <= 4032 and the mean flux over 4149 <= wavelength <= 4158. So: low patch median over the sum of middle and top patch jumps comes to 0.34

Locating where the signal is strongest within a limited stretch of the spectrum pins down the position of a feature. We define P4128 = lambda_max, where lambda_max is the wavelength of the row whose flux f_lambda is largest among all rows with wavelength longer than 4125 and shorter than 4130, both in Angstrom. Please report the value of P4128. 4126.68 Angstrom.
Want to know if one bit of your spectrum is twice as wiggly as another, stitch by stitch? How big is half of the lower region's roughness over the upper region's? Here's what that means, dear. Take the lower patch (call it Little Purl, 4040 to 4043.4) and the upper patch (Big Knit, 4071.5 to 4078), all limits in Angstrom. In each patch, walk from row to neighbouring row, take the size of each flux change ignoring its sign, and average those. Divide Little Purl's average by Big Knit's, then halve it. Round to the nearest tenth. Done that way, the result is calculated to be 1.1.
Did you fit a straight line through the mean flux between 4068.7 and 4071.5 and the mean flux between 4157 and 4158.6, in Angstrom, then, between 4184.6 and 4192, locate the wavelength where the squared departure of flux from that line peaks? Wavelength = 4187.95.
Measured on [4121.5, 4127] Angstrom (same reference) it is 4122.88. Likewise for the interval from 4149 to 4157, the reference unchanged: 4154.33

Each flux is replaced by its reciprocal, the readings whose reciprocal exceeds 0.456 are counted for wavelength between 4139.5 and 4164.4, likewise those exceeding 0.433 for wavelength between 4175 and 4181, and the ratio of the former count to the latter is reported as 10.0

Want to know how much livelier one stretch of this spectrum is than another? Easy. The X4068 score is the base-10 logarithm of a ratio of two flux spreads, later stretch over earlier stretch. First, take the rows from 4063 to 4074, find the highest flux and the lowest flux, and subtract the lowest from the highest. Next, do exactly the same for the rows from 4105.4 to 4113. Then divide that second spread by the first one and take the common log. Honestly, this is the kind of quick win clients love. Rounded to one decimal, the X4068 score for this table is 0.0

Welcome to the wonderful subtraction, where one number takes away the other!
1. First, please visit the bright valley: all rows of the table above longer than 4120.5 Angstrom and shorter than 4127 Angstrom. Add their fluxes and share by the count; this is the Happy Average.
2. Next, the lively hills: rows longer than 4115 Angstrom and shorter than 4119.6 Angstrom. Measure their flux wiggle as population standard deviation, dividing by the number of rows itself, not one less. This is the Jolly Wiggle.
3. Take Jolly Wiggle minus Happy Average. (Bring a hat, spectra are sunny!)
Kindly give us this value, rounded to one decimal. -1.7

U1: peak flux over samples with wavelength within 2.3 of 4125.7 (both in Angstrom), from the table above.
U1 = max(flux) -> 2.18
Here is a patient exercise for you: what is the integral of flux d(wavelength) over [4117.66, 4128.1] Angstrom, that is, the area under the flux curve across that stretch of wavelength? 22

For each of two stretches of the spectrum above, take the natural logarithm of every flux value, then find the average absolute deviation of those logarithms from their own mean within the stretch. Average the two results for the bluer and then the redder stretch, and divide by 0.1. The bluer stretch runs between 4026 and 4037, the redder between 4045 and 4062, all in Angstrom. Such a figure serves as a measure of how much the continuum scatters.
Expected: 1.57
